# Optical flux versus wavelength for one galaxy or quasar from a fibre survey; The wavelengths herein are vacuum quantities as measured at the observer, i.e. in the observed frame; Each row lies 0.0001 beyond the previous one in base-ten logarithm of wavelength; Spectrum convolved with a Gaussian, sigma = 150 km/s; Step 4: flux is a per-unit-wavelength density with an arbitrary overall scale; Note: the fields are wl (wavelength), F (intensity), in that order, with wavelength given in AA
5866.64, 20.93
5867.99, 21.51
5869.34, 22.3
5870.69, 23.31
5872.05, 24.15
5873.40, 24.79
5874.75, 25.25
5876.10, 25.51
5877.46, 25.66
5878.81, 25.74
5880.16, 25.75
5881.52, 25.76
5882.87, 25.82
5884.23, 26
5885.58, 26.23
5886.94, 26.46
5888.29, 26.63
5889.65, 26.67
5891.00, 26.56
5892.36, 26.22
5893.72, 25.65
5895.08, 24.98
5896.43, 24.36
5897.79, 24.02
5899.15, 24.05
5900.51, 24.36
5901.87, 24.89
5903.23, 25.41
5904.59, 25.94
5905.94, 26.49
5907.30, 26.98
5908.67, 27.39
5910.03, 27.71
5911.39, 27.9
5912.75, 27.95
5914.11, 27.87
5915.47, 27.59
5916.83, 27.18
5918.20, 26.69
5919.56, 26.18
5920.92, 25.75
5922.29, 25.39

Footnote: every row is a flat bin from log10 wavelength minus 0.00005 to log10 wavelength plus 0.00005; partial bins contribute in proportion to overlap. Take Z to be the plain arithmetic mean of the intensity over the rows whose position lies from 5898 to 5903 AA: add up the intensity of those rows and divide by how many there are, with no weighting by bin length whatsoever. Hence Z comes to 24.4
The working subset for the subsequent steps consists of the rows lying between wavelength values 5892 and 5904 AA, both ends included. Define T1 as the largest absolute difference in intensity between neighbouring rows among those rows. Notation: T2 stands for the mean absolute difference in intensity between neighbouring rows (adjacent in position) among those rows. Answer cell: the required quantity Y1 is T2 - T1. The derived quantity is -0.22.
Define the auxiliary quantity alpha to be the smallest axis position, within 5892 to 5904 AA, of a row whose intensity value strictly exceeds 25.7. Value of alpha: 5892.36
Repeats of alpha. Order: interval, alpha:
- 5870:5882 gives 5878.81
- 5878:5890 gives 5878.81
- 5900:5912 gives 5904.59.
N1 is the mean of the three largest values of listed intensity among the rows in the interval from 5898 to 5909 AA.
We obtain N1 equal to 27.0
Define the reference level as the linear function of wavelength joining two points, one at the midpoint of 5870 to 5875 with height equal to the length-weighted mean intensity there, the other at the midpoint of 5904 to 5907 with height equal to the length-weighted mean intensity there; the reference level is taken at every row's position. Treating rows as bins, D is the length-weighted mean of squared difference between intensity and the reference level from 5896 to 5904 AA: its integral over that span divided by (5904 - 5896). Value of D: 2.46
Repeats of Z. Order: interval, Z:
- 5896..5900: 24.1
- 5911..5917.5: 27.7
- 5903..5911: 26.7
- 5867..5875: 23.6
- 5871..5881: 25.3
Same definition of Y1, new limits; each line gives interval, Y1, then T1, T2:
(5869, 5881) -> -0.58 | 1.01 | 0.43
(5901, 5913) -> -0.17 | 0.55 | 0.38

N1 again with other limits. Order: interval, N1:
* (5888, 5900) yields 26.6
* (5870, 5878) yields 25.5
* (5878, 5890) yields 26.6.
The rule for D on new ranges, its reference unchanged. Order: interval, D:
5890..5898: 1.20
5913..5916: 0.66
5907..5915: 0.86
